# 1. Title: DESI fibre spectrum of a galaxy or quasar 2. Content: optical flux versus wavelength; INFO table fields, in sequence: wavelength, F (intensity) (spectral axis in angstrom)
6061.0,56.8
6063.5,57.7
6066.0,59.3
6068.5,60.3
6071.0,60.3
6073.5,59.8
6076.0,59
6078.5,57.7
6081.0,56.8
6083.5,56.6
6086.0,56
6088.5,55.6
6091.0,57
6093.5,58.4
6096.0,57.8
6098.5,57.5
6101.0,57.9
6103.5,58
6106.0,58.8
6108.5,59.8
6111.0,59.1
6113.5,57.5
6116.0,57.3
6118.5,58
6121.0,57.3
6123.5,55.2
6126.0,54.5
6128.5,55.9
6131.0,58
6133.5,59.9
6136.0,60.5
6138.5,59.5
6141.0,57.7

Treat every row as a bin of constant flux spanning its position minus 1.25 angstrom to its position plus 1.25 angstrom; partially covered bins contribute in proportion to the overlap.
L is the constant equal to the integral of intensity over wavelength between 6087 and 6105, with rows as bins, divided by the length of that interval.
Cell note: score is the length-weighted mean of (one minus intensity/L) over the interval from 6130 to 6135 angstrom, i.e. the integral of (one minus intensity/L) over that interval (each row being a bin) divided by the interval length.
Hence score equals -0.028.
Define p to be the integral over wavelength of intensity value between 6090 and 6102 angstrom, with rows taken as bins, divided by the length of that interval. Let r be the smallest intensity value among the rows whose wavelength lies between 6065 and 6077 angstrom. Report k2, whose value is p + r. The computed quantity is 117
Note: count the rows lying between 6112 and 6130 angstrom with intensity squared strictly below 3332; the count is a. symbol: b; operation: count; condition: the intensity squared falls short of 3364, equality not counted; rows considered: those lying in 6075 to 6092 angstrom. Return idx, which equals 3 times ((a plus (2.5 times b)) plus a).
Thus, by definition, 81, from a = 6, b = 6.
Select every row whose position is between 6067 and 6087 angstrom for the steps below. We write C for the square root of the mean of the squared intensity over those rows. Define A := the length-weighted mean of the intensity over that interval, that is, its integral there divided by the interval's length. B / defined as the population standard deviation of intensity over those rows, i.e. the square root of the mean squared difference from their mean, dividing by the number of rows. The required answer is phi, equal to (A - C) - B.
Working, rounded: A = 58.4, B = 1.6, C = 58.3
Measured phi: -1.62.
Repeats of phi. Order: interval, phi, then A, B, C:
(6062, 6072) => -1.16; 59.3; 1.1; 59.4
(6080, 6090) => -0.47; 56.3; 0.5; 56.3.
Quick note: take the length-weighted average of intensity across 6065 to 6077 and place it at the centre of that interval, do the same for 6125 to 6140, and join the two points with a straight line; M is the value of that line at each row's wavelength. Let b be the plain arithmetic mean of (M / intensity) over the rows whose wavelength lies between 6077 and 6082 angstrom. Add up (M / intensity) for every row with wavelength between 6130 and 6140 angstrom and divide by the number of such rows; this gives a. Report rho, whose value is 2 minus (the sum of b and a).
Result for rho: -0.016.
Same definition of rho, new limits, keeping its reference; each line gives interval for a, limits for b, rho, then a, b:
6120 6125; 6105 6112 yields -0.030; 1.04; 0.99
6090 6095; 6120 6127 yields -0.075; 1.03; 1.05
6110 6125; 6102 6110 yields -0.019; 1.02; 1.00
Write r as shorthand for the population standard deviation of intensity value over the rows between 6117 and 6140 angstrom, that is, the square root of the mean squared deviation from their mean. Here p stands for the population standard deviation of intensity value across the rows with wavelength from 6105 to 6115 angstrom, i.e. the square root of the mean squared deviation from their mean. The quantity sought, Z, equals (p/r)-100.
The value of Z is -99.58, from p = 0.83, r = 2.0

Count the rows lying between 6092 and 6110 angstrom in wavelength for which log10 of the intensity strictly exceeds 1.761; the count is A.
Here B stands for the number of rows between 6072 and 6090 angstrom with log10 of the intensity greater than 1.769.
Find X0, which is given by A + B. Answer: 8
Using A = 6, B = 2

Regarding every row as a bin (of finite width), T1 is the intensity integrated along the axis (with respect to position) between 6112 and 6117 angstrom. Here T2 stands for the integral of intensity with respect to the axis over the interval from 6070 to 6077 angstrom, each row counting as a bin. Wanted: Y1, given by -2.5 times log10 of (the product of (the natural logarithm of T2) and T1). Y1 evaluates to -8.10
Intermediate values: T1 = 287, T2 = 418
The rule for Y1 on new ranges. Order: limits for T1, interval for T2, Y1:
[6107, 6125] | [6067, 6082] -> -9.62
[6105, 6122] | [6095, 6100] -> -9.37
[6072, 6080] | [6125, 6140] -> -8.76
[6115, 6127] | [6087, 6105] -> -9.18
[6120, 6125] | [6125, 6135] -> -8.13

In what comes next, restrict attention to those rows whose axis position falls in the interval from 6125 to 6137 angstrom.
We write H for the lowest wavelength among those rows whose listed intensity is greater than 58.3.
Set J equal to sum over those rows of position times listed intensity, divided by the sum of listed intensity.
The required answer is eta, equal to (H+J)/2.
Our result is 6132.3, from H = 6133.5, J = 6131.1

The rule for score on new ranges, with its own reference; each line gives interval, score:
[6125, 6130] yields 0.036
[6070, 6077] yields -0.039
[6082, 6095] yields 0.012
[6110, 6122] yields -0.006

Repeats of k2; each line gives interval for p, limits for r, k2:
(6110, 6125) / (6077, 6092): 113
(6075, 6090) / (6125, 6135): 111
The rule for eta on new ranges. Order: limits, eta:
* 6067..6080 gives 6071.0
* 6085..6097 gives 6092.3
